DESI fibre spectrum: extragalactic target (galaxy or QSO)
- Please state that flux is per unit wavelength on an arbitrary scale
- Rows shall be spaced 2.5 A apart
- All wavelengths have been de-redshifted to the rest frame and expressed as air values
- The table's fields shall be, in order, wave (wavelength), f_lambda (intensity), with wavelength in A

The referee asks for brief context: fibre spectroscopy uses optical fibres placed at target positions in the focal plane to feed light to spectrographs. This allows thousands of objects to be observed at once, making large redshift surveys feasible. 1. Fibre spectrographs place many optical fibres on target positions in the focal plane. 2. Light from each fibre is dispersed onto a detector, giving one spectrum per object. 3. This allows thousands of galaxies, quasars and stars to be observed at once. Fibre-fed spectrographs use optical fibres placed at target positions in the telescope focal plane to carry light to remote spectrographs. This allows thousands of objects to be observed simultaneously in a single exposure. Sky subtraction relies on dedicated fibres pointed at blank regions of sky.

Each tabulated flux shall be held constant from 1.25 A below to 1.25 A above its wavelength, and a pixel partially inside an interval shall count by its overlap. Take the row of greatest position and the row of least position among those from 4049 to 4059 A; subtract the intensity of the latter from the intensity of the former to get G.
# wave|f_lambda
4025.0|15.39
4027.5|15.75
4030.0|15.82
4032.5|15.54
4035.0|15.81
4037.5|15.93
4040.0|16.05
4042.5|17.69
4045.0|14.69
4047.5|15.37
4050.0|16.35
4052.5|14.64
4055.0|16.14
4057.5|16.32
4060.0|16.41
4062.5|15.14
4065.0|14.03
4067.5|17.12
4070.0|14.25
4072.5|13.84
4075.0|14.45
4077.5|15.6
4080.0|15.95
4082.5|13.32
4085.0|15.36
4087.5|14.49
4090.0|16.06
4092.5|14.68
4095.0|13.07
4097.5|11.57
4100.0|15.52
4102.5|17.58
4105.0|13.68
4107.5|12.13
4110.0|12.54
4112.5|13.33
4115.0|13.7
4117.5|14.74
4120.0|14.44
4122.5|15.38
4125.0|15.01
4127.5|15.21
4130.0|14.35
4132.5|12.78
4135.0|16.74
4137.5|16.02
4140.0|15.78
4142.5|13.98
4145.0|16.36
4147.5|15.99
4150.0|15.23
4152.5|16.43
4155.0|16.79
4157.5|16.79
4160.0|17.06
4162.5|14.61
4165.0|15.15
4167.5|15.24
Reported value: 0.0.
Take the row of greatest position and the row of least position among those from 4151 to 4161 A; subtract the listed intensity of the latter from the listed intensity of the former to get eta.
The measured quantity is 0.6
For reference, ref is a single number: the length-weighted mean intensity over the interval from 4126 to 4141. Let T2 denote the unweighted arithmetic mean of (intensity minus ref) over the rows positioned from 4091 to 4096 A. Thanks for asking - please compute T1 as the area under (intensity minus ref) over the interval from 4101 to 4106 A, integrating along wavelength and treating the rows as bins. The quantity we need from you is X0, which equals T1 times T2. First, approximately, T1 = 2.9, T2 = -1.3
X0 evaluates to -3.7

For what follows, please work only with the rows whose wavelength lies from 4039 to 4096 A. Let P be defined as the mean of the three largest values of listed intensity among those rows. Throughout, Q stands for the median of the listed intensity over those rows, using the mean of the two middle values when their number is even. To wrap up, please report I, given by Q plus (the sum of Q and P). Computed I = 47.8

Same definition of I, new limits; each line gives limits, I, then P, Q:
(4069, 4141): 45.8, 16.8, 14.5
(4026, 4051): 48.3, 16.7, 15.8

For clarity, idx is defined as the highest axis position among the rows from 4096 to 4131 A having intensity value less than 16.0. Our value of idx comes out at 4130.0 A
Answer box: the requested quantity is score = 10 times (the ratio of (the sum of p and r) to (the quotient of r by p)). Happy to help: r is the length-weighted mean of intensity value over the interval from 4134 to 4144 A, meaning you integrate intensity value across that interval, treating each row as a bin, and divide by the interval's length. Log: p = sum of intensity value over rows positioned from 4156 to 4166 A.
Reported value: 3226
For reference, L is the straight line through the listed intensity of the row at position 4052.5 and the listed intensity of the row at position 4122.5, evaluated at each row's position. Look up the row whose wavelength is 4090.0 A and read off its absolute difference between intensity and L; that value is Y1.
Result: 1.02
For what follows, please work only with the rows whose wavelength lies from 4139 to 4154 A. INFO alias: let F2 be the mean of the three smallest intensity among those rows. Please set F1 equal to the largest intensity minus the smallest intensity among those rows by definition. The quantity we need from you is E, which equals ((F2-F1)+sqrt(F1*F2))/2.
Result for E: 9.30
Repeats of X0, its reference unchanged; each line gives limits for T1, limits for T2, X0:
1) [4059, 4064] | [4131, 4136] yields -1.0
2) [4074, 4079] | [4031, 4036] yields -0.1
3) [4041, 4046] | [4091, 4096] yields -7.1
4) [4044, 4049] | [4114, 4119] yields 0.1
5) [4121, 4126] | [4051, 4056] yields 0.0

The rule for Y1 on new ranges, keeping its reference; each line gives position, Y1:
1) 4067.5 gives 2.32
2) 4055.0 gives 1.47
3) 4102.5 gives 2.41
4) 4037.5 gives 1.45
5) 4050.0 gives 1.74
